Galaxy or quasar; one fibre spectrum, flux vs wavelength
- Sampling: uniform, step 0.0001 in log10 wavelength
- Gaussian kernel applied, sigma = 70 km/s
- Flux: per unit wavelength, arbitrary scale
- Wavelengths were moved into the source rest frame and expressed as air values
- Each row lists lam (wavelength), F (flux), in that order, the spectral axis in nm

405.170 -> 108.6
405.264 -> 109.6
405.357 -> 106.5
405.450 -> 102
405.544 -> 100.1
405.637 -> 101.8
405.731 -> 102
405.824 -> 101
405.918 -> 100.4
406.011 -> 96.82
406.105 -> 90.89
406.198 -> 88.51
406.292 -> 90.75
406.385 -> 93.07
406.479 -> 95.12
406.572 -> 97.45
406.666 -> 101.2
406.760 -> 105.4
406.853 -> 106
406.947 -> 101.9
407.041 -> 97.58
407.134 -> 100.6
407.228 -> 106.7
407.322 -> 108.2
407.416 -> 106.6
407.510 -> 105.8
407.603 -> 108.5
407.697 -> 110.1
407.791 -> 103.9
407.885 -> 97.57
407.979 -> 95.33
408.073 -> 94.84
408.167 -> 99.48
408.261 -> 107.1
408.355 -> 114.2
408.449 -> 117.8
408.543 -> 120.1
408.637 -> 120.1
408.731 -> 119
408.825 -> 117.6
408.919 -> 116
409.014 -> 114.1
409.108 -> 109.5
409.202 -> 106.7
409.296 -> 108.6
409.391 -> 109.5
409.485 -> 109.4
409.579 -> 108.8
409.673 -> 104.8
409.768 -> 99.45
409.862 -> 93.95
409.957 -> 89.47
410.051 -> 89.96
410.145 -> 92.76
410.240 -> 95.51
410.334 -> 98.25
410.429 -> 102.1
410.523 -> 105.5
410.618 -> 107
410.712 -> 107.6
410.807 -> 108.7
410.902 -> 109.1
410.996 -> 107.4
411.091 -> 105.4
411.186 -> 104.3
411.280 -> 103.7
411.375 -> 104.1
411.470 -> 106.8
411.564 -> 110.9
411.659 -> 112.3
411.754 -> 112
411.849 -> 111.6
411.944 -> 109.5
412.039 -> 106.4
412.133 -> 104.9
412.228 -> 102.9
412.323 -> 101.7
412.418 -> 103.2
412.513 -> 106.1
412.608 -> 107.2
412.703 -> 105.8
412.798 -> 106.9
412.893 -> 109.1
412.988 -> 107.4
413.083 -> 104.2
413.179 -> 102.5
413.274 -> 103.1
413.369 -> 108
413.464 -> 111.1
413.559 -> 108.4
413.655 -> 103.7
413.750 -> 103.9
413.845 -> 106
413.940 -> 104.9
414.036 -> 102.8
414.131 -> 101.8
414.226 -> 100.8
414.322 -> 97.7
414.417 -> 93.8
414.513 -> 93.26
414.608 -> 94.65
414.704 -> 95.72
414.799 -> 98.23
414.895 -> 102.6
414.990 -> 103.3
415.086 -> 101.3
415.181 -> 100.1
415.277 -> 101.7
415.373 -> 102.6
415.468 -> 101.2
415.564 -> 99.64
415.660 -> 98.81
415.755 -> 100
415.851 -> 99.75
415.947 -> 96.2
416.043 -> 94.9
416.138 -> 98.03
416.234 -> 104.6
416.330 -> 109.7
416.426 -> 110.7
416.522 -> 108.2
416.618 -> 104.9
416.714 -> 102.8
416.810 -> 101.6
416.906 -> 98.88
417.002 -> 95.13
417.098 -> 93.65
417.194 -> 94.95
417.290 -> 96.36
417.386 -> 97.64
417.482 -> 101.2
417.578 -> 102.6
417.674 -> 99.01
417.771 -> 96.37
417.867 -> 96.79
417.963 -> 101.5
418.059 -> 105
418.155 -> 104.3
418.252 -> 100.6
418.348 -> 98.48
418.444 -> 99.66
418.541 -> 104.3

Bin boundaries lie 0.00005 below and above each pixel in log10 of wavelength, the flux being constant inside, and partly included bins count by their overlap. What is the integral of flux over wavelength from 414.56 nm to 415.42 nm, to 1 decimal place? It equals 86.0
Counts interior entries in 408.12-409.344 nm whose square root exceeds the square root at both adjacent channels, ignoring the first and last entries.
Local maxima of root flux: 0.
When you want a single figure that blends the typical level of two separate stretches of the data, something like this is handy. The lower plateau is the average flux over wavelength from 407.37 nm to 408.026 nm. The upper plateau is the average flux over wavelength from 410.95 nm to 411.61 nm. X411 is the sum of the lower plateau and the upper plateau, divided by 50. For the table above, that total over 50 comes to 4.20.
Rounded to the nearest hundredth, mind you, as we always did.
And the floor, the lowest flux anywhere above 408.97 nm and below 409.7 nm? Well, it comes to 104.80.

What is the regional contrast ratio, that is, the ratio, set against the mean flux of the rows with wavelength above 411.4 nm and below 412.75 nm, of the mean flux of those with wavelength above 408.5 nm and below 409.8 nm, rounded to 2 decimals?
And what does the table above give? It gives 1.04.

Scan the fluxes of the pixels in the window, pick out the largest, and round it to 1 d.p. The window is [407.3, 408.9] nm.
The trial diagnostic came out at 120.1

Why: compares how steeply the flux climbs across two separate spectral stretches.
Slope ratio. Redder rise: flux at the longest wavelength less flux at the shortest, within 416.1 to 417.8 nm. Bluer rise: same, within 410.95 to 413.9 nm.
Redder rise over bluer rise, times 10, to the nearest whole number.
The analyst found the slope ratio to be 12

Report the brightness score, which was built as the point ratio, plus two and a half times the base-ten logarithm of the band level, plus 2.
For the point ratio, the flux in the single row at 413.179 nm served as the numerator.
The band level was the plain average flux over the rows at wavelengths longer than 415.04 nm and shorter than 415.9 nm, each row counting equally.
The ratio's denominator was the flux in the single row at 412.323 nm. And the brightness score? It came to 8.014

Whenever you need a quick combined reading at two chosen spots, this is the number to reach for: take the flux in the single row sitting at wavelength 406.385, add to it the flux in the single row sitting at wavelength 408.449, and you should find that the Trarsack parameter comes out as 211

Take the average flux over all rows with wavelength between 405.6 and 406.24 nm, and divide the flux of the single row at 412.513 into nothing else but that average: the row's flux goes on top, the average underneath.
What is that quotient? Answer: 1.09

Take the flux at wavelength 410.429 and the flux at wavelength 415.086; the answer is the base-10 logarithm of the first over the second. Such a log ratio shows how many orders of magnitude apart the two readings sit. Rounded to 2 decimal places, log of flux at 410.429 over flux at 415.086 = 0.00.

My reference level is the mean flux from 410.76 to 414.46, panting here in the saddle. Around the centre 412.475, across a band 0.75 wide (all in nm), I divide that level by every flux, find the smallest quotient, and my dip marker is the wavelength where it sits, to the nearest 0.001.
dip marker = 412.608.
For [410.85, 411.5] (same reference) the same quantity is 410.902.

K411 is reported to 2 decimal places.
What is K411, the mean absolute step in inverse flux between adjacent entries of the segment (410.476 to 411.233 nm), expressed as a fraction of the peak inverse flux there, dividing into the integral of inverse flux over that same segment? 0.65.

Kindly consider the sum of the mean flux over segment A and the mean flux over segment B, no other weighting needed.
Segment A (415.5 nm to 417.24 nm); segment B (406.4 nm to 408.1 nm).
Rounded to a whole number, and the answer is 203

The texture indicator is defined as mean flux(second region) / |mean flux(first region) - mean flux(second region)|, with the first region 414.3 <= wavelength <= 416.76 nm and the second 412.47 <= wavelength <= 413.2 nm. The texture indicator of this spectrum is 19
